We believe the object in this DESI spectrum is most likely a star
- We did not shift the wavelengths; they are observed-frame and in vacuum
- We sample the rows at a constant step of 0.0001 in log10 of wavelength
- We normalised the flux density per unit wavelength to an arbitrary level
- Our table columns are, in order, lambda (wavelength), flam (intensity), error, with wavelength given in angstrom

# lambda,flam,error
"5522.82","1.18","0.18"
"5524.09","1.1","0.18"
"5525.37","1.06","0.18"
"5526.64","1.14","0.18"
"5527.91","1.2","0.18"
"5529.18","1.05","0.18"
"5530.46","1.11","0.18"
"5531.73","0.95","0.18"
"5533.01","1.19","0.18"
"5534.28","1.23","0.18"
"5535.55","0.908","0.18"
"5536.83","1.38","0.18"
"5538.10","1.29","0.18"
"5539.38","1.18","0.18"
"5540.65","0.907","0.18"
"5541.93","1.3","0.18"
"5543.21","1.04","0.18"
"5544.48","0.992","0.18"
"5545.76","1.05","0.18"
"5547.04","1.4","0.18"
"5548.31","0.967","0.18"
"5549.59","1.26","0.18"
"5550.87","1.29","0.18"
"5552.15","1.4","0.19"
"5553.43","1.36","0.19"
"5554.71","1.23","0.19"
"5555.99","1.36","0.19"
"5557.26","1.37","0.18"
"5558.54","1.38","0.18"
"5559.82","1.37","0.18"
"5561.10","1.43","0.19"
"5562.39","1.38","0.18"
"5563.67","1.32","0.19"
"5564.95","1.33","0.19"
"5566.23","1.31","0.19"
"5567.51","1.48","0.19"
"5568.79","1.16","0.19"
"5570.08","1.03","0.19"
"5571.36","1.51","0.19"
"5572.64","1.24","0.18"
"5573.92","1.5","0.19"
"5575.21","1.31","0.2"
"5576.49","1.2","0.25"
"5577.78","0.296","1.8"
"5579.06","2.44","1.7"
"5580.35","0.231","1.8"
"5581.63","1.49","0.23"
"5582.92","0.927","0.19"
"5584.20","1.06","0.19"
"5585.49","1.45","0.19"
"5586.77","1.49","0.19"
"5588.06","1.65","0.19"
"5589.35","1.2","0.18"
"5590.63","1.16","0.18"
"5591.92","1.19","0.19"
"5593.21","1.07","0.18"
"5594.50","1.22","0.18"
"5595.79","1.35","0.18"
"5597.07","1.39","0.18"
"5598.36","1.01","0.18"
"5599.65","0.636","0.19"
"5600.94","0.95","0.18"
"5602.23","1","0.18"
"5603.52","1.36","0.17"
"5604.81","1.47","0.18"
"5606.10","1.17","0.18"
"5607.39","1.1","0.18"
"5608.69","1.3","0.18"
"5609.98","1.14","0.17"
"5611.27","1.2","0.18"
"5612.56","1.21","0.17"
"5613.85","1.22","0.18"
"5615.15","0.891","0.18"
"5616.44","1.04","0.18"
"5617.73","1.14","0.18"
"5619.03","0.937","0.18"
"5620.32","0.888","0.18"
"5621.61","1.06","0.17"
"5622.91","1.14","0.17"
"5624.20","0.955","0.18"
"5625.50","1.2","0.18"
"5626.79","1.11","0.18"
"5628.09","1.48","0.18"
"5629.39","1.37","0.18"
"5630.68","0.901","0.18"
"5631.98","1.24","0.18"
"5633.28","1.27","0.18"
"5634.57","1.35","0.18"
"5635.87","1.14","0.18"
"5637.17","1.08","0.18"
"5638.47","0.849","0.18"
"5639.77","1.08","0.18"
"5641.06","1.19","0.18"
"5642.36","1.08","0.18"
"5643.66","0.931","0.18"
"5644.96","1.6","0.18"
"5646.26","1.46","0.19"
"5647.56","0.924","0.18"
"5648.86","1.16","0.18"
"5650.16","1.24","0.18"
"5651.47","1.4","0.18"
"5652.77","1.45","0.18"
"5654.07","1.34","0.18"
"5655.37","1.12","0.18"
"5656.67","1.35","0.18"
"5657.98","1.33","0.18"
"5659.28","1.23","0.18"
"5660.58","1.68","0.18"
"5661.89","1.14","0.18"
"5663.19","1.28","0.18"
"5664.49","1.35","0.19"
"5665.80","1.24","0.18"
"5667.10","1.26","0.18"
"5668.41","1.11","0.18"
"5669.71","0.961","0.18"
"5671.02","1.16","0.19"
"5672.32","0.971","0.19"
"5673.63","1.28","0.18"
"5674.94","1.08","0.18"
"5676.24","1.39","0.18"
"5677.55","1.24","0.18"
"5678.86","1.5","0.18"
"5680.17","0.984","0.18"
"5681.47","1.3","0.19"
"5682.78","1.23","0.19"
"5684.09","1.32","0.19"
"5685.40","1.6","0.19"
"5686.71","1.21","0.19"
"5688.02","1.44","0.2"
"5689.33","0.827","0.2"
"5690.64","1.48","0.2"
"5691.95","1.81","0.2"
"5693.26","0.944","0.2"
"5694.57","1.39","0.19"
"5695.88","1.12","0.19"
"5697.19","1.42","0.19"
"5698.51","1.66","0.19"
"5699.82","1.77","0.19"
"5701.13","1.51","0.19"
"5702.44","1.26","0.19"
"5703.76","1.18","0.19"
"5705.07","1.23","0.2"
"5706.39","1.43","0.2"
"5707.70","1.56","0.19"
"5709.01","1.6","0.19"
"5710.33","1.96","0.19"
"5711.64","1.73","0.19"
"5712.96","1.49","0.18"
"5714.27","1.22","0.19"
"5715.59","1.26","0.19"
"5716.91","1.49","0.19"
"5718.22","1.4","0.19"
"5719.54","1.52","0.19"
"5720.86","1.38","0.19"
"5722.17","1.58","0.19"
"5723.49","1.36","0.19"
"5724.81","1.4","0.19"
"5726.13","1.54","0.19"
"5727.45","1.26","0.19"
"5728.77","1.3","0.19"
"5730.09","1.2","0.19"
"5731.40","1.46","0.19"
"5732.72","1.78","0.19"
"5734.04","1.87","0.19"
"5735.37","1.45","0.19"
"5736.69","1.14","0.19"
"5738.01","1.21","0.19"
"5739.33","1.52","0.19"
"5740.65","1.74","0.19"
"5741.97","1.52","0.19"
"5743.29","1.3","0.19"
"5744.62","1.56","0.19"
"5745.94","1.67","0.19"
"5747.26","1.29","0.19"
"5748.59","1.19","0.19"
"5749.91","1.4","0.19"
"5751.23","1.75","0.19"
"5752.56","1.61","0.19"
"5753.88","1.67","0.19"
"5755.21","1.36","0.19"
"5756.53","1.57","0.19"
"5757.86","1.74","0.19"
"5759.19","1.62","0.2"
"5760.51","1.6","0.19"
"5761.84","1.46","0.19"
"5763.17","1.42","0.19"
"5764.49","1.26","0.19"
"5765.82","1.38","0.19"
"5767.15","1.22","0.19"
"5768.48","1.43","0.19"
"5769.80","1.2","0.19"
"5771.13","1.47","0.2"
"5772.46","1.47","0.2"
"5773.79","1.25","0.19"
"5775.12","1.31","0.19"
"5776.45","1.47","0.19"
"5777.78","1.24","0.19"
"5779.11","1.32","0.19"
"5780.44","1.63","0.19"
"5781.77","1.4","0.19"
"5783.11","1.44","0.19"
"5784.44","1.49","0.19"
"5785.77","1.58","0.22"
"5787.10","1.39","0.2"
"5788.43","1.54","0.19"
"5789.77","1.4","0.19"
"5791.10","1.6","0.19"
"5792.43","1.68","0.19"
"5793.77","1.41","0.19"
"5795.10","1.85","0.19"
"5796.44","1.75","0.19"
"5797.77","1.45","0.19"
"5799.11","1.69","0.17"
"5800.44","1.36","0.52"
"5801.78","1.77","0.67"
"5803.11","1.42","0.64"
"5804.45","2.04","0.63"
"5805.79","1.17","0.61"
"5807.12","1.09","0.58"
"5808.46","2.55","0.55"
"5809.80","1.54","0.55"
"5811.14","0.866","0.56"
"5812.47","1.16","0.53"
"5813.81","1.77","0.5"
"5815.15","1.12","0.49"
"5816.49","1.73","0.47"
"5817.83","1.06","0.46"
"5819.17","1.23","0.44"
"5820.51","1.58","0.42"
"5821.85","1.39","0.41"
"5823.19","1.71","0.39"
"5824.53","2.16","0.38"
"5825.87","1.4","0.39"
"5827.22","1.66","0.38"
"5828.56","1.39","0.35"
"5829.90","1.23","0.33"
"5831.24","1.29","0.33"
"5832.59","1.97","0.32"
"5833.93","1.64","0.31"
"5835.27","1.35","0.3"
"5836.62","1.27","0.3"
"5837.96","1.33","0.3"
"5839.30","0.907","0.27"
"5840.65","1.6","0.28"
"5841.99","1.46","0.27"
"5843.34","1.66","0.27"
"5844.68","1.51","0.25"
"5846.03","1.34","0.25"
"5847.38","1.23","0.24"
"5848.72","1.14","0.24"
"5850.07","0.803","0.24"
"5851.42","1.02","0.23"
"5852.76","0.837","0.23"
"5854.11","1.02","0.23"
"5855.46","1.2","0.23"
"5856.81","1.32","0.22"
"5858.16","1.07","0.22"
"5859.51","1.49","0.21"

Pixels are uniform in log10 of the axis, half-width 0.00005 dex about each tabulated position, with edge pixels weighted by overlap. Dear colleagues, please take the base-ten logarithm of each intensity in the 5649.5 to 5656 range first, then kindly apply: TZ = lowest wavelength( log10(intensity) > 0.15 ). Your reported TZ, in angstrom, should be 5652.77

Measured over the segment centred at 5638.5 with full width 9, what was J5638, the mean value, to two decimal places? 1.11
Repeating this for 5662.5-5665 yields 1.31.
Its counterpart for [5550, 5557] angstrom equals 1.33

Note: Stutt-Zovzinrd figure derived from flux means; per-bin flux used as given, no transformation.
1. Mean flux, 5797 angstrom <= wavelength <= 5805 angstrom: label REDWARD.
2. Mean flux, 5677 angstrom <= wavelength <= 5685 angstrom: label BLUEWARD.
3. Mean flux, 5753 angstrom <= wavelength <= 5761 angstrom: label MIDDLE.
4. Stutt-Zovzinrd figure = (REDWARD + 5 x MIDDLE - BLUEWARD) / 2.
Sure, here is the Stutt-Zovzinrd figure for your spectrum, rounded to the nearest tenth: 4.2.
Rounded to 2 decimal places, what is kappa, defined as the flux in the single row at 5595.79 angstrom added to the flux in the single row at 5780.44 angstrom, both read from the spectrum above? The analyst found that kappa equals 2.98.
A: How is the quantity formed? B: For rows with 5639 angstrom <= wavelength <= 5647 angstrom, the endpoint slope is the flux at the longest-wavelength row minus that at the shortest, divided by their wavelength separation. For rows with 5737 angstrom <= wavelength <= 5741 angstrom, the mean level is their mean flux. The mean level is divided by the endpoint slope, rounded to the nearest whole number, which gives 25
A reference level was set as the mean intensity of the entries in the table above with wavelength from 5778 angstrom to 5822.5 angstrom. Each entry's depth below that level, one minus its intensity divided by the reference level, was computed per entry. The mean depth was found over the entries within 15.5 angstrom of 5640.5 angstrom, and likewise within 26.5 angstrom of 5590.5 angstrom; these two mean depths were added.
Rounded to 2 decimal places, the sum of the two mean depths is 0.39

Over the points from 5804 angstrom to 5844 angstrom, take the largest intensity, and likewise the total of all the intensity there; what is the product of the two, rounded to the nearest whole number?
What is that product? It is 113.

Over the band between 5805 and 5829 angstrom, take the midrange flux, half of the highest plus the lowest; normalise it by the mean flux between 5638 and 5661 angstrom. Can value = 1.37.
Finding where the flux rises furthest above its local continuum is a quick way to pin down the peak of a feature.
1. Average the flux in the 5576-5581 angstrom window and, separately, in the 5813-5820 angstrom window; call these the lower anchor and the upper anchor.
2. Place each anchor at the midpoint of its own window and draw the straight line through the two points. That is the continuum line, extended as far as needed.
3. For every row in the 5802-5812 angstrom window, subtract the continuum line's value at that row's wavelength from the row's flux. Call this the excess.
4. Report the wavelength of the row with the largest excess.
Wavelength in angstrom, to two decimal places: 5808.46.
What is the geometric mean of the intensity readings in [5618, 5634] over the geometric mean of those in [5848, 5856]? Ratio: 1.12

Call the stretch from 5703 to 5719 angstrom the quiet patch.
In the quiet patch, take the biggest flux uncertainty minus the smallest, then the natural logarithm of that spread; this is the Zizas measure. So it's -3.9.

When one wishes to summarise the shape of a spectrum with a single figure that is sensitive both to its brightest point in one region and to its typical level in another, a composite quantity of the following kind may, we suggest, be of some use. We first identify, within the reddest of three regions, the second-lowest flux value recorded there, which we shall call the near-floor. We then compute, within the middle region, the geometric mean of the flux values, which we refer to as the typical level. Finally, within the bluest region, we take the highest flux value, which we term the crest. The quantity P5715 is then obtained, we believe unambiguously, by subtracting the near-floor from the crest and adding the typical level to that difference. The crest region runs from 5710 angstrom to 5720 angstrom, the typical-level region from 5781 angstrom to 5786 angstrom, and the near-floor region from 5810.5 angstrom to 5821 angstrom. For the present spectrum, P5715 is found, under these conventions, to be 2.4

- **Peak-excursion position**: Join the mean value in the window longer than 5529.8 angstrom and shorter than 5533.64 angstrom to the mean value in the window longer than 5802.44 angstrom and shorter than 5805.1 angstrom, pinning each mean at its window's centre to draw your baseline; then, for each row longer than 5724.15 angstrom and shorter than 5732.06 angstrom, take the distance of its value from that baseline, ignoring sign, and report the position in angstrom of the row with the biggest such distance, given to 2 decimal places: 5730.09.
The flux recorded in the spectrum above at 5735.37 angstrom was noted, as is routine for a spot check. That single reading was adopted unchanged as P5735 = 1.45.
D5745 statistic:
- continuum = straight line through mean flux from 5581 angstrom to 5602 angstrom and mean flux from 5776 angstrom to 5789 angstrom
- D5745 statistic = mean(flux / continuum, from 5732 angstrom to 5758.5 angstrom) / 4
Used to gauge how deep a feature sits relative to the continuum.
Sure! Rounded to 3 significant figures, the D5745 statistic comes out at 0.271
